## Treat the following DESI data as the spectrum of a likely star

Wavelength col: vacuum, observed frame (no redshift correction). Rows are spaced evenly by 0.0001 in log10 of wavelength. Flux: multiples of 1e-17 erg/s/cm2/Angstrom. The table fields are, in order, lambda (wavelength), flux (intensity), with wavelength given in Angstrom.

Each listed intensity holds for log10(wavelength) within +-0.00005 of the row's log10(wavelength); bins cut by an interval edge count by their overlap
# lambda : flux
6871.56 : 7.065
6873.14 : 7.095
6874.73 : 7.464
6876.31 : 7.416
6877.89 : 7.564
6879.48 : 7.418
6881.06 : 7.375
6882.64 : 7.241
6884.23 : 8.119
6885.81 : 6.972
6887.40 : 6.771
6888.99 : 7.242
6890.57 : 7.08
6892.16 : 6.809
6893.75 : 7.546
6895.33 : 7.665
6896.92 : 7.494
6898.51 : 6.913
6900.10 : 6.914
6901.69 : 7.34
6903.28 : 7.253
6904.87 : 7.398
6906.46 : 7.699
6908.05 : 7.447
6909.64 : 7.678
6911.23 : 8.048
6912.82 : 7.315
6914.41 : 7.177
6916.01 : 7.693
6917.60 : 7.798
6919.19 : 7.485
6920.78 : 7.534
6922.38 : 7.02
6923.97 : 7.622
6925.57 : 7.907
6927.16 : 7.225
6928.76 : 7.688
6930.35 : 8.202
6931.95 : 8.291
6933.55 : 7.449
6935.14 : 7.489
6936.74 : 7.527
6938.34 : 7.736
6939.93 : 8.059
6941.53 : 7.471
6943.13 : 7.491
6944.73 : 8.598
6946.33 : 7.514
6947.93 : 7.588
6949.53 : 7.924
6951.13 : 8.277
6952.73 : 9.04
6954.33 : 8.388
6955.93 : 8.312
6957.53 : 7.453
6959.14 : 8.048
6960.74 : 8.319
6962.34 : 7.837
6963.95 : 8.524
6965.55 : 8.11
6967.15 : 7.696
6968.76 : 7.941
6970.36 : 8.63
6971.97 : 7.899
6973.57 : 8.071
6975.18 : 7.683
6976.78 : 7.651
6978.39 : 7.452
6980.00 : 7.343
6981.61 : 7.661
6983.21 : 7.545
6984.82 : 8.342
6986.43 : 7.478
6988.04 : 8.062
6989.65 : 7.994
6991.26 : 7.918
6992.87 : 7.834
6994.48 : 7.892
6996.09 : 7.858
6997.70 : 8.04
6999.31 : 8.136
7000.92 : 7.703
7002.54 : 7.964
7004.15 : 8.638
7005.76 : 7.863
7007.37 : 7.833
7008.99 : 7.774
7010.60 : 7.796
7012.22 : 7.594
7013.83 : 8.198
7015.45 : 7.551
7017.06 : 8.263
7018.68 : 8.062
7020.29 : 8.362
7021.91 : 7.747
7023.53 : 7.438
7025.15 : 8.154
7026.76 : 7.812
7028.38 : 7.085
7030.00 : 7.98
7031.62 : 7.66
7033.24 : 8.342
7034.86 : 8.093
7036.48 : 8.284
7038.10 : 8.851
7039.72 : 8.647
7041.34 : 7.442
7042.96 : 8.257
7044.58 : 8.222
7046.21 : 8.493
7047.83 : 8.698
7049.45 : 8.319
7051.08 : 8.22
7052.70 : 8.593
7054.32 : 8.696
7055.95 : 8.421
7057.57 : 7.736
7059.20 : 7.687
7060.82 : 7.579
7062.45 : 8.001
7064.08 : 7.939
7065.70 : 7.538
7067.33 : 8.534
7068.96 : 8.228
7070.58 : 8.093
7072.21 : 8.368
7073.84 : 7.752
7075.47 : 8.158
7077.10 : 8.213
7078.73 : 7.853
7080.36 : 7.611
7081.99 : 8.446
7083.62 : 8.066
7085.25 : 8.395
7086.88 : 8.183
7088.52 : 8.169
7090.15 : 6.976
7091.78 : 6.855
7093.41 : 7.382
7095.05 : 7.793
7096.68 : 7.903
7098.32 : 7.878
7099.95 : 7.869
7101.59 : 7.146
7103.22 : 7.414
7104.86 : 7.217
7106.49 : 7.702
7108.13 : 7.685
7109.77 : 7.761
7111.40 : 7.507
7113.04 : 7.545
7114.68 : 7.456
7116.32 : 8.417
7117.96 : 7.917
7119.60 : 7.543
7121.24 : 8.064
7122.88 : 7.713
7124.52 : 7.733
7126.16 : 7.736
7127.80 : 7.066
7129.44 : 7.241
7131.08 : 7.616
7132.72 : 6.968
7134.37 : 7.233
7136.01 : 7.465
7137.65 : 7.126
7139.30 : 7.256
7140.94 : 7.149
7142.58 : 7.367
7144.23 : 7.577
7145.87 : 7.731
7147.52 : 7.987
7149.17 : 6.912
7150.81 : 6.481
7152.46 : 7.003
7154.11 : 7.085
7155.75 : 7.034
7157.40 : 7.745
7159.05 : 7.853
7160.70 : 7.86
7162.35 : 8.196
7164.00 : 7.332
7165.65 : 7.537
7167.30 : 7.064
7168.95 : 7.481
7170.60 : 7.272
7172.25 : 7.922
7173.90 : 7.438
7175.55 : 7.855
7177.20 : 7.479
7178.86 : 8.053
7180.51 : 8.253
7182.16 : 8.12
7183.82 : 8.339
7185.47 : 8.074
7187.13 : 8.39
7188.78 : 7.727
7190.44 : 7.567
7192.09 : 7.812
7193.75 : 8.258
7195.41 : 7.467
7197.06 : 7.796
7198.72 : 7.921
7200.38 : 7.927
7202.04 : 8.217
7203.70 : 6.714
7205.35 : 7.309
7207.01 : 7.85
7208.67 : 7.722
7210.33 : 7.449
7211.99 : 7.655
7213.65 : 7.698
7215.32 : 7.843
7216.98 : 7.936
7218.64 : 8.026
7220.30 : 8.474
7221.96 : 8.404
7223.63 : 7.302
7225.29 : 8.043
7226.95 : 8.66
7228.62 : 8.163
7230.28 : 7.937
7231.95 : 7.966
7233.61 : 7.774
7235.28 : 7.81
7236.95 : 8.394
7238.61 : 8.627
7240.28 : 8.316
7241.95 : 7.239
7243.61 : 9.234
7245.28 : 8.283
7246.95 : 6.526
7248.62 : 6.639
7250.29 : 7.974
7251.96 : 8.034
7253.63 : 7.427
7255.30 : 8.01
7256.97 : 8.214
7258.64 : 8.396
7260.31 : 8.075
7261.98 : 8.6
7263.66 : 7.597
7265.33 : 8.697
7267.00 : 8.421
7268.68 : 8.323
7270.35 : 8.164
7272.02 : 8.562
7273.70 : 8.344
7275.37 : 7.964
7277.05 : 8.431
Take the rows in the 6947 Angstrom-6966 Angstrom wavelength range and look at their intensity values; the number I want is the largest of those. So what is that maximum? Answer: 9.04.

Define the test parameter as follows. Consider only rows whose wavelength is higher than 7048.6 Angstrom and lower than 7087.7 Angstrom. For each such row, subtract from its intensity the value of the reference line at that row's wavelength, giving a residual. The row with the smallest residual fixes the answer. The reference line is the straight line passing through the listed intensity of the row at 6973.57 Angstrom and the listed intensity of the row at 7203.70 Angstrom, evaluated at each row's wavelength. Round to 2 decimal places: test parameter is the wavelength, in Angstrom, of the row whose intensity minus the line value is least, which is 7065.70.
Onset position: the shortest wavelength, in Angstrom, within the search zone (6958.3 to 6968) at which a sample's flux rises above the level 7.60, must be 6959.14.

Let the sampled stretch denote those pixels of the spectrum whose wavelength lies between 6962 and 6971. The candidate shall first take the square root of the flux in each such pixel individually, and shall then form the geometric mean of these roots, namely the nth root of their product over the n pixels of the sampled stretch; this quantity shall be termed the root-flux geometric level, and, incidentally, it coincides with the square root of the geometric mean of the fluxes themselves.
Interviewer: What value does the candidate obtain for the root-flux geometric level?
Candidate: 2.85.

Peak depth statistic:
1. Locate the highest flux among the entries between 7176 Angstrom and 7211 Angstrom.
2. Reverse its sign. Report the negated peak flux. -8.4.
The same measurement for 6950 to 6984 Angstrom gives -9.0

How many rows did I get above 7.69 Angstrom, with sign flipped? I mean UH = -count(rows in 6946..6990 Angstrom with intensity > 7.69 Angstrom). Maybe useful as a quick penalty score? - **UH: -18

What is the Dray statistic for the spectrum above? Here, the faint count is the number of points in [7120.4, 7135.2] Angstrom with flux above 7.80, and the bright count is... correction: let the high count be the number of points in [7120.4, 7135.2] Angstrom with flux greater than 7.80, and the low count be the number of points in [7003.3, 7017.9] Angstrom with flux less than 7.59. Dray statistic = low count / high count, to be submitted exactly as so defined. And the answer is 1.00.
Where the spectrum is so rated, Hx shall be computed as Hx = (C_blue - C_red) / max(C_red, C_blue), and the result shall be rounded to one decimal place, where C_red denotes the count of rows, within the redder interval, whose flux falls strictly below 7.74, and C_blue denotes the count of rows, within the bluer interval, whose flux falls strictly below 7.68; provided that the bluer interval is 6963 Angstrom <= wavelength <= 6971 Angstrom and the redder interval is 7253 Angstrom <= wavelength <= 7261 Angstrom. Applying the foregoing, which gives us -1.0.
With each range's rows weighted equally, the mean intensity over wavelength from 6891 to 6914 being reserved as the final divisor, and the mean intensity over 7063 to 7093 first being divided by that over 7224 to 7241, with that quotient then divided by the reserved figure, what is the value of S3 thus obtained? 0.132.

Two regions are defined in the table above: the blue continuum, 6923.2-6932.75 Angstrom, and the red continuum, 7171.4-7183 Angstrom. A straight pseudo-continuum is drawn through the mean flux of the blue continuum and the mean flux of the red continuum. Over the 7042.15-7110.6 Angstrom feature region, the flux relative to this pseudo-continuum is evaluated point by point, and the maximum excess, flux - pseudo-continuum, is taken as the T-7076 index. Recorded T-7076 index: 0.85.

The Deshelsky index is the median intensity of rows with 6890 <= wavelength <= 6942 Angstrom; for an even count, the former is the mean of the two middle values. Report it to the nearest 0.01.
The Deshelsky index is 7.49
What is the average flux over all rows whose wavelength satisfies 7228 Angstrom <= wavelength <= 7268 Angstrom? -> 8.01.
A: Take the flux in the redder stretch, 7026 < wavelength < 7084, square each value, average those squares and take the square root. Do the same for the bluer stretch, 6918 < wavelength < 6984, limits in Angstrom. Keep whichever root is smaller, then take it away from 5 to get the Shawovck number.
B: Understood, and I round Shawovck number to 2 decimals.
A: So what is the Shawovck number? -2.86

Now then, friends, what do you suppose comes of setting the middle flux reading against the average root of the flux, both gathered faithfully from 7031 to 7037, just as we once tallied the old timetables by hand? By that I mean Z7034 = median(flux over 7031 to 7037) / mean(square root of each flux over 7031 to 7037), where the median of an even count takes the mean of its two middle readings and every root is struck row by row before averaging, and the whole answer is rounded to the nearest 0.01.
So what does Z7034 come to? 2.88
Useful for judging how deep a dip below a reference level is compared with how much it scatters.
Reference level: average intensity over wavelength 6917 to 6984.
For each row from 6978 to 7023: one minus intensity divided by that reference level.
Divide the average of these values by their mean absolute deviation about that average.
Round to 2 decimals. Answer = -0.19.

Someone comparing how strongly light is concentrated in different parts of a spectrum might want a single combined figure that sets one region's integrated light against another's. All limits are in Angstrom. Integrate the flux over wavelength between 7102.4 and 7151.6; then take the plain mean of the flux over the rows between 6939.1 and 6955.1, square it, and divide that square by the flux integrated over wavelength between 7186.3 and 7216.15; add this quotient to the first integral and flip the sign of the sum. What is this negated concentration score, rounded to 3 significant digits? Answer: -369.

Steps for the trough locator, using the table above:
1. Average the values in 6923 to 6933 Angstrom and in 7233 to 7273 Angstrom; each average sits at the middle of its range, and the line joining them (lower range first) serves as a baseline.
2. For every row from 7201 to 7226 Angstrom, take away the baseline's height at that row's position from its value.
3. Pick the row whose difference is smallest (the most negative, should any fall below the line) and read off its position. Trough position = 7203.70 Angstrom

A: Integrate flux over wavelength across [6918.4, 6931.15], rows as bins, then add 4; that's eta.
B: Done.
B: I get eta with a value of 101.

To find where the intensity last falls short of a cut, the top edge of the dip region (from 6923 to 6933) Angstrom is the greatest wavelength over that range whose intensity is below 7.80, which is 6928.76 Angstrom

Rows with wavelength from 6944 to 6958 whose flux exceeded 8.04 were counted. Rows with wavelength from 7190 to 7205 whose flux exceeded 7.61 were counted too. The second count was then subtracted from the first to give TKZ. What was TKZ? -1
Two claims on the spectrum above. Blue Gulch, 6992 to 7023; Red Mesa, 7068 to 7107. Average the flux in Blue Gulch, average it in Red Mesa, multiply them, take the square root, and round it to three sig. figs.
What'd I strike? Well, 7.89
